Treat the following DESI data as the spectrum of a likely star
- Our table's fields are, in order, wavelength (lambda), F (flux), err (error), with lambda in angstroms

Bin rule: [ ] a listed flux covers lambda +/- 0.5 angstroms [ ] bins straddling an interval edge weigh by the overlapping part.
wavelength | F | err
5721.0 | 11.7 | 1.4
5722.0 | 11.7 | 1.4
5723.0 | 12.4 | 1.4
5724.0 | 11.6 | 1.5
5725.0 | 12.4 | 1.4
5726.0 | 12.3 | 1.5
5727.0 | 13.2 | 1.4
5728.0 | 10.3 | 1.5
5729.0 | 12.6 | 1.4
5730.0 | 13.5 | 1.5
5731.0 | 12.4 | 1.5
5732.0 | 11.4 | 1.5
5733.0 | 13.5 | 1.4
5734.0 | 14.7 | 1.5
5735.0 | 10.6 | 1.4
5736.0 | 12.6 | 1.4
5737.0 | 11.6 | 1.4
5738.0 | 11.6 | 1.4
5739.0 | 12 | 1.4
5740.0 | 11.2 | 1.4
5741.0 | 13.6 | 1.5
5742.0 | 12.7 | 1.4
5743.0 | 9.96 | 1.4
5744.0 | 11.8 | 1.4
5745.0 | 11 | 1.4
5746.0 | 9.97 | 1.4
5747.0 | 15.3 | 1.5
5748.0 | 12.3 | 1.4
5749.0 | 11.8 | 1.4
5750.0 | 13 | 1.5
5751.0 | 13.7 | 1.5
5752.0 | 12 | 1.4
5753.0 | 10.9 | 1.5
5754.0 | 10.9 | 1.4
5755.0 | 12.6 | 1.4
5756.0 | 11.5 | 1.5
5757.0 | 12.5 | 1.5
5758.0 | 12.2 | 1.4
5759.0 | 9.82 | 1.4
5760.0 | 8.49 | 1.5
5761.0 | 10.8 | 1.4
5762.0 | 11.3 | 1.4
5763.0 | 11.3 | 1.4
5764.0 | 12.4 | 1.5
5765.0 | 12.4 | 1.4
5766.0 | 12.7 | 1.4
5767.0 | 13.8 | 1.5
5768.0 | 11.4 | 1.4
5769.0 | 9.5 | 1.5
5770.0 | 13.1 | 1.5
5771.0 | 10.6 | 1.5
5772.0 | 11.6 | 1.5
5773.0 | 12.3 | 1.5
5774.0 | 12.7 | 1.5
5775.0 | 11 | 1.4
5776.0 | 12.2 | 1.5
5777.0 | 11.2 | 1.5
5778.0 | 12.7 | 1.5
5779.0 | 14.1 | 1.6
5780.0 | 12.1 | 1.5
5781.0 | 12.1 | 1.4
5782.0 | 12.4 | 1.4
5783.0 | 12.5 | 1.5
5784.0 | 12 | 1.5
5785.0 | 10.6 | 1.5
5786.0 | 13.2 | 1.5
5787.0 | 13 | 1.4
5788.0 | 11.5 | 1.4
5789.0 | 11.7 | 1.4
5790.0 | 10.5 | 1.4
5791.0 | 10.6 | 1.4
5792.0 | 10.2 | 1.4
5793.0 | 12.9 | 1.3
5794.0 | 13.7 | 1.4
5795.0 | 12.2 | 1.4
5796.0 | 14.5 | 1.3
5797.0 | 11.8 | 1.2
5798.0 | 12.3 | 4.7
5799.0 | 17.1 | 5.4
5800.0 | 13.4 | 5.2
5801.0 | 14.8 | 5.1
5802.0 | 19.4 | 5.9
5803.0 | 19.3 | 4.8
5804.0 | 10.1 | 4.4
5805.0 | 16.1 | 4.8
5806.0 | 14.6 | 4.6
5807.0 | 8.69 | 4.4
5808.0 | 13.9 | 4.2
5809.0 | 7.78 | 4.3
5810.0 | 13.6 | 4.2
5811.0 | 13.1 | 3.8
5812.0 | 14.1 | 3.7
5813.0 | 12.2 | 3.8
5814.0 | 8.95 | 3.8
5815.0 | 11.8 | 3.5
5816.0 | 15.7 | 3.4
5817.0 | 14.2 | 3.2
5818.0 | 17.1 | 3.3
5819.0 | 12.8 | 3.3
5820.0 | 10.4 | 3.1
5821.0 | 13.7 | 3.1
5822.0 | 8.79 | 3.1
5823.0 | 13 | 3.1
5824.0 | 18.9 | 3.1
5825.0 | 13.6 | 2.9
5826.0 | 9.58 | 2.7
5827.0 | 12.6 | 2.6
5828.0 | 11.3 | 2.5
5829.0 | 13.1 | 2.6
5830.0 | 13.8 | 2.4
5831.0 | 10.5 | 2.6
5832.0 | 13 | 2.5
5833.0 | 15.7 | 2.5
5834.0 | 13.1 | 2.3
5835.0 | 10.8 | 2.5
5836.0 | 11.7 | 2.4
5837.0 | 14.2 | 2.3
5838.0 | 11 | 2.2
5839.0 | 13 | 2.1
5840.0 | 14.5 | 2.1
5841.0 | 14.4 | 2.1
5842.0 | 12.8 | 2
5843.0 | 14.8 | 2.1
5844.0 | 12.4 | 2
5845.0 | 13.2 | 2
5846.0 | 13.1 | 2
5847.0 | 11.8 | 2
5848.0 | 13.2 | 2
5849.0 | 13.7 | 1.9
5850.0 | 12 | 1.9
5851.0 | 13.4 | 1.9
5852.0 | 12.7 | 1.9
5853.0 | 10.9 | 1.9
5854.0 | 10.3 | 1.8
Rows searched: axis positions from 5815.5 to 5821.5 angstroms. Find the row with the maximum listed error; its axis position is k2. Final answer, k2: 5816.0 angstroms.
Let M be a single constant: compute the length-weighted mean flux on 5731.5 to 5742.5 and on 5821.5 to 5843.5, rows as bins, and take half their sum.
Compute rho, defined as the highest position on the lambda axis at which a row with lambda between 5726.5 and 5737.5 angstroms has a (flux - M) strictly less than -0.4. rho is 5737.0 angstroms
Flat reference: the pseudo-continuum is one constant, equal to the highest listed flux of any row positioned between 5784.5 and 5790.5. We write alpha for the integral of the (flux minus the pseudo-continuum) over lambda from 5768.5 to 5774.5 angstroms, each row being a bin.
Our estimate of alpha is -9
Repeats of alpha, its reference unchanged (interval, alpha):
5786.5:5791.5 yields -9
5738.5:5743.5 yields -7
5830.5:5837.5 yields -3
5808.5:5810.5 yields -5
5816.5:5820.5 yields 2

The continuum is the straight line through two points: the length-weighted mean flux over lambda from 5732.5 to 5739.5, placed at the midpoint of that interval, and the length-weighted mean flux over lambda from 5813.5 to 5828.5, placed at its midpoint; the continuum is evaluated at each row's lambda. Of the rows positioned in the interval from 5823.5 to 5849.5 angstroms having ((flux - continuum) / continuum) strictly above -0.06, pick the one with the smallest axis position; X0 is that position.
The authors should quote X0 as 5824.0 angstroms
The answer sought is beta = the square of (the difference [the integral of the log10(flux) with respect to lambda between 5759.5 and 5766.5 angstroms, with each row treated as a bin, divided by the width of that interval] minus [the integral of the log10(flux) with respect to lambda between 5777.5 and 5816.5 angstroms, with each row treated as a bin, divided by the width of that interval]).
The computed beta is 0.0025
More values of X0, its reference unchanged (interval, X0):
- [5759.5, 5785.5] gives 5764.0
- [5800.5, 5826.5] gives 5801.0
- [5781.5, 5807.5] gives 5782.0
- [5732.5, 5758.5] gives 5733.0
